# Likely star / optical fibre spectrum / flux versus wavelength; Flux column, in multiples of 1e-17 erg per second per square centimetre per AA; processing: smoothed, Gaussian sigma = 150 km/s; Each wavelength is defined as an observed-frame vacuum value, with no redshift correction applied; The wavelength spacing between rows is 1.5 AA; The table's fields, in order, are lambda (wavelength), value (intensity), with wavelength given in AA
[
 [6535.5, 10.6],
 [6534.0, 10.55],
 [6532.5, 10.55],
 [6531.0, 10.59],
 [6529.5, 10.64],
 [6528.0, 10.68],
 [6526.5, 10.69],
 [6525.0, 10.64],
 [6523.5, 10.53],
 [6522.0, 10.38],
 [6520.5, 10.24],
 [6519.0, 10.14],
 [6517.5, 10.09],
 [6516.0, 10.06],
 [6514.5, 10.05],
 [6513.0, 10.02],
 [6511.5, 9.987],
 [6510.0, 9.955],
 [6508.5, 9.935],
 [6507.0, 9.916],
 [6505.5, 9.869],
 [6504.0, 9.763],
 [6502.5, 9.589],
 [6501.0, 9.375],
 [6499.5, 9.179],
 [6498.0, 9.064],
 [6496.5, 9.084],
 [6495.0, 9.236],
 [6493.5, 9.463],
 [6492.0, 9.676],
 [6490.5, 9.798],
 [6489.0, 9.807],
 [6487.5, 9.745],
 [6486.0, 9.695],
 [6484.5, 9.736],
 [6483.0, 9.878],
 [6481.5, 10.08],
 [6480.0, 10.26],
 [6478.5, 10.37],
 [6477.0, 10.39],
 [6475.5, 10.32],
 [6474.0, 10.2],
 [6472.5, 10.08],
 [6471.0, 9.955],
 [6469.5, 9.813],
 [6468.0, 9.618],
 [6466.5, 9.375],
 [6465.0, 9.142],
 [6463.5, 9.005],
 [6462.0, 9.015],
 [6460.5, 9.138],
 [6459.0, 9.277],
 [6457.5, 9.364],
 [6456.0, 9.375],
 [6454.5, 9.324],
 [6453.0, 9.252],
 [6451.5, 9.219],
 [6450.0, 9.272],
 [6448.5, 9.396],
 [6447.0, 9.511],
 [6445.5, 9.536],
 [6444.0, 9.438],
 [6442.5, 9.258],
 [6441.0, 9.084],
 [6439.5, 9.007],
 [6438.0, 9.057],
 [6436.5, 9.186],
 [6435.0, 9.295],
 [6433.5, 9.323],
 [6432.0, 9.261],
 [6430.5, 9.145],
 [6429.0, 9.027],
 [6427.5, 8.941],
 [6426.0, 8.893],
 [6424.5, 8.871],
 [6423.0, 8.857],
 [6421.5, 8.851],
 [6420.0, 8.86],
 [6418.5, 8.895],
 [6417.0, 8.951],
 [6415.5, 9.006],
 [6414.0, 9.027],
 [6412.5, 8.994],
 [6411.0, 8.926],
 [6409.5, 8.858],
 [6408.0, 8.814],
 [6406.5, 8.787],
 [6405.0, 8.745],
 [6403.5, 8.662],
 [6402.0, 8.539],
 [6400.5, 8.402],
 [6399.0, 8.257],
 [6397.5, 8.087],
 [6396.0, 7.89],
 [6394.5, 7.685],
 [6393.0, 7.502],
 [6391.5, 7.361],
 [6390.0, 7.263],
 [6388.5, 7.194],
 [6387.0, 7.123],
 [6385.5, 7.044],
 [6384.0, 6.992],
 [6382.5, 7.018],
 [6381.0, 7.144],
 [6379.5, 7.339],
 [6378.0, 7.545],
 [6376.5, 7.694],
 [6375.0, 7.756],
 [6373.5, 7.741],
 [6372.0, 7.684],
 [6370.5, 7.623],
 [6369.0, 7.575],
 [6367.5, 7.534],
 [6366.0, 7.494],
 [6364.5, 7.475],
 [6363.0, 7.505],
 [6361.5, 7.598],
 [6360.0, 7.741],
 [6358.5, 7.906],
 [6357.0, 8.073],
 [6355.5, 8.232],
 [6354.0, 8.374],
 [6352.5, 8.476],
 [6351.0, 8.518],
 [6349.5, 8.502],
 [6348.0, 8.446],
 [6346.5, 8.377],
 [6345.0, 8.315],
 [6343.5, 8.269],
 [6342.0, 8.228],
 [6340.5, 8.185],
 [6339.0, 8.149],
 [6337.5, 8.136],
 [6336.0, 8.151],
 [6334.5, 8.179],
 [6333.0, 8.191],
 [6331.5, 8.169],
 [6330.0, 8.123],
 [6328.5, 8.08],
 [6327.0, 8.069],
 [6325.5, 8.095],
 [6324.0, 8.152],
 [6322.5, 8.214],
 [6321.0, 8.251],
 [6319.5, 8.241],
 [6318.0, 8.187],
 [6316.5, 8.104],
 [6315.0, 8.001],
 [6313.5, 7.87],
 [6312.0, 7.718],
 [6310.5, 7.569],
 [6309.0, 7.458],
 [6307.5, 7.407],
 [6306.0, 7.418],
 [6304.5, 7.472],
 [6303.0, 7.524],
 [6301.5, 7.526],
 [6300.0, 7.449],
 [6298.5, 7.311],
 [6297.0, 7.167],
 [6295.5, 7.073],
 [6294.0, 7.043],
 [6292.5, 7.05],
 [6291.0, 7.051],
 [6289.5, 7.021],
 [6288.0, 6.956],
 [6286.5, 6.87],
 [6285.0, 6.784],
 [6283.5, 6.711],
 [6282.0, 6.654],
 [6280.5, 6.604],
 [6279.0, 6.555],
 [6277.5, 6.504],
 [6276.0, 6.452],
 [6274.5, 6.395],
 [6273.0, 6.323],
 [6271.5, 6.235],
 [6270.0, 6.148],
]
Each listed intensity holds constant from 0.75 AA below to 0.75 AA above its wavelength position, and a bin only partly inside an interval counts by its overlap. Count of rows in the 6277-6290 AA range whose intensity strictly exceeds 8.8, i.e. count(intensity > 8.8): 0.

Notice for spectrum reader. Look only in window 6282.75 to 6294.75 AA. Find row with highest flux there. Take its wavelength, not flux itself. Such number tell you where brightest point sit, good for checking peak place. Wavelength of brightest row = 6291.0 AA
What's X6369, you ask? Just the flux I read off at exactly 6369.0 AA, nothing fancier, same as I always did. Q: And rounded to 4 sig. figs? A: 7.575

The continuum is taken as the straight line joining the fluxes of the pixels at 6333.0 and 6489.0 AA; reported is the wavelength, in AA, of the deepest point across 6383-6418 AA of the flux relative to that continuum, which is 6384.0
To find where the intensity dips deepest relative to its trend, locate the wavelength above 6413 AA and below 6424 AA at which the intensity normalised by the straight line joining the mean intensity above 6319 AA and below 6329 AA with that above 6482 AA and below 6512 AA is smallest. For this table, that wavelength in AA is 6423.0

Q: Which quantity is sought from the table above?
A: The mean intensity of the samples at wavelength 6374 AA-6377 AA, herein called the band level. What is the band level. 7.7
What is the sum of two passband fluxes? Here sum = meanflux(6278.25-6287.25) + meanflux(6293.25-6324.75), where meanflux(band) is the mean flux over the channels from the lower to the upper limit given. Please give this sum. 14.4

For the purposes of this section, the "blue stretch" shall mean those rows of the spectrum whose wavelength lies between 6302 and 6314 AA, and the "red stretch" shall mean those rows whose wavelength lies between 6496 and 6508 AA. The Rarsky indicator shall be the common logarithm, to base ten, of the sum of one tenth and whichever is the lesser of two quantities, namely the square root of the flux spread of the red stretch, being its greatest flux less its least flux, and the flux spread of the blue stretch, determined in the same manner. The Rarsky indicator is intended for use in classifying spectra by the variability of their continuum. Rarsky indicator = -0.25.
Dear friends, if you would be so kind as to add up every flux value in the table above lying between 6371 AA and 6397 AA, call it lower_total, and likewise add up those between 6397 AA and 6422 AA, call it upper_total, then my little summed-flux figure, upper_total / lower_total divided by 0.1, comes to 11.80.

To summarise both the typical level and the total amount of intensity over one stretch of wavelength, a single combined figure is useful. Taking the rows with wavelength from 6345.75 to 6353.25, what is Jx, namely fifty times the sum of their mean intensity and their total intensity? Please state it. 2539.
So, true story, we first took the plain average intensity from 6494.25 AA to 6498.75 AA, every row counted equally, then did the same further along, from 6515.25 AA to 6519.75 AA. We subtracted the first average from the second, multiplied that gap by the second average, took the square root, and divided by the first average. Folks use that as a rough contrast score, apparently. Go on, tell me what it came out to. 0.34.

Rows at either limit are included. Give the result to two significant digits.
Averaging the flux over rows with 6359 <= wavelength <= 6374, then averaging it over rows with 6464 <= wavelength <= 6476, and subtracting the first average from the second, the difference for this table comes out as 2.2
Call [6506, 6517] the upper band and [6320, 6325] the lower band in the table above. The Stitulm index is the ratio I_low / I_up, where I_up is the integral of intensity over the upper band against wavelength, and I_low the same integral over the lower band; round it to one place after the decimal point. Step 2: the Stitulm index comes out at 0.4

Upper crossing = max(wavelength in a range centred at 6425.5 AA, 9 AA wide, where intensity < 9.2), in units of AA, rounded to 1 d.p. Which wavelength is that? 6429.0 AA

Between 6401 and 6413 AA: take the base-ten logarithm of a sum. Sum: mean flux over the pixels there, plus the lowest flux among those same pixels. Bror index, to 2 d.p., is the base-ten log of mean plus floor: 1.24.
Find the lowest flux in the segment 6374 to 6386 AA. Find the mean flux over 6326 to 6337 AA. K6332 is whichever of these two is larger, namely 8.1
